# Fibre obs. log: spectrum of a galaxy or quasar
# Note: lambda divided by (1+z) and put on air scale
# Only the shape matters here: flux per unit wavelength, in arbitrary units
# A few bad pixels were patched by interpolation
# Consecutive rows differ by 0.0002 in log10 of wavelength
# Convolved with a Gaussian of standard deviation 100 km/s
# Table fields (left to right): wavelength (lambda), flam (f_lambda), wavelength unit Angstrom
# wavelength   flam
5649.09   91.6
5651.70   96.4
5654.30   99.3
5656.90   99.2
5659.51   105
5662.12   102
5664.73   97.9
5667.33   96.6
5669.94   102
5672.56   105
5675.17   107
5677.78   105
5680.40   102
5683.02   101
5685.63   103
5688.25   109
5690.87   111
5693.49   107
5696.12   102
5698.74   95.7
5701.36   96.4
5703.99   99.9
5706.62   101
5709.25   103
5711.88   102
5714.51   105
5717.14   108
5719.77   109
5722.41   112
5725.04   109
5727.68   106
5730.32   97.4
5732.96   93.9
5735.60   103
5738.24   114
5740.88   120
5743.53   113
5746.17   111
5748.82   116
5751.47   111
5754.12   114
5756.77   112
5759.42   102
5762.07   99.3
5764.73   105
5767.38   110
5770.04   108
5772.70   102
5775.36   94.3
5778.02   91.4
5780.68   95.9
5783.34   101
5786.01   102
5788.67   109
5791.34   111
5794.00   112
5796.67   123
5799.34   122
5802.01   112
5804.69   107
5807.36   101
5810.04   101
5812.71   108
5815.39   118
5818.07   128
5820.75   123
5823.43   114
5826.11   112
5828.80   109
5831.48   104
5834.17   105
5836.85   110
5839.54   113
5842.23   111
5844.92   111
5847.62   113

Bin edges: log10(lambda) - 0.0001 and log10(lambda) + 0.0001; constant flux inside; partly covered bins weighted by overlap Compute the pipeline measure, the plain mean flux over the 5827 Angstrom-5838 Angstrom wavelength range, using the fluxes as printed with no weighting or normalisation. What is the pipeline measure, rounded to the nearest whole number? 107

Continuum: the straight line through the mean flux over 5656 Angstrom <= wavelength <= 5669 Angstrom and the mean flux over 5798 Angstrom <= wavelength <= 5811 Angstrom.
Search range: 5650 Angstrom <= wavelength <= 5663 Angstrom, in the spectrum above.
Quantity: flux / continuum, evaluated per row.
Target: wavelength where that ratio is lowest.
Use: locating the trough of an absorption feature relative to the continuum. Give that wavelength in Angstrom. 5651.70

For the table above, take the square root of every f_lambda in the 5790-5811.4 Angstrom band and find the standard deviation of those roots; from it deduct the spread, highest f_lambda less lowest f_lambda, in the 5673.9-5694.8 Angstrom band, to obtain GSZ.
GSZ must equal -9.6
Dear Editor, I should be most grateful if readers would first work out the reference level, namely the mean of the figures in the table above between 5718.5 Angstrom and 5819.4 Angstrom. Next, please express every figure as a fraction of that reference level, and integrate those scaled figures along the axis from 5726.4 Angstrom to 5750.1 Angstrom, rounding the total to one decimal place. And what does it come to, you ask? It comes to 23.8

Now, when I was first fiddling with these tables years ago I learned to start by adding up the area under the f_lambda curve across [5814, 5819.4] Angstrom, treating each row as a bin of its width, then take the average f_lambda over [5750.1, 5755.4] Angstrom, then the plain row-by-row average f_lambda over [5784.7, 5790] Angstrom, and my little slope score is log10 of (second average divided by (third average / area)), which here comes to 2.85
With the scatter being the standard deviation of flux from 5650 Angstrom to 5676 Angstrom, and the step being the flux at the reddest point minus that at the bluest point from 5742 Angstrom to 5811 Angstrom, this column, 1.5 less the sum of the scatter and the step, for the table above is 10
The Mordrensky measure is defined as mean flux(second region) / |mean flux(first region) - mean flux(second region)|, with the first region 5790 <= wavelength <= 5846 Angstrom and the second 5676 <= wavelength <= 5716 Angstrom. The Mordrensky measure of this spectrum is 11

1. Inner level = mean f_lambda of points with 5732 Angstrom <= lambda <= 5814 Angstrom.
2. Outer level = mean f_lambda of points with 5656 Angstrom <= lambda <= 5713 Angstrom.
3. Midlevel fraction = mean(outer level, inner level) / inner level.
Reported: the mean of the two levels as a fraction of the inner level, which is 0.977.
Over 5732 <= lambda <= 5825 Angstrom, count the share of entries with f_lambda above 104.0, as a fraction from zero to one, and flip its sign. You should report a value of -0.66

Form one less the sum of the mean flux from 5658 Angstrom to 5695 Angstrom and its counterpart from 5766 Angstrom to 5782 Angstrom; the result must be -203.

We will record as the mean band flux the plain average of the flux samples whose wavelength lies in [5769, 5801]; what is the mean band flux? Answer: 106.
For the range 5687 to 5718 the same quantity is 103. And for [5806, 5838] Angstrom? 111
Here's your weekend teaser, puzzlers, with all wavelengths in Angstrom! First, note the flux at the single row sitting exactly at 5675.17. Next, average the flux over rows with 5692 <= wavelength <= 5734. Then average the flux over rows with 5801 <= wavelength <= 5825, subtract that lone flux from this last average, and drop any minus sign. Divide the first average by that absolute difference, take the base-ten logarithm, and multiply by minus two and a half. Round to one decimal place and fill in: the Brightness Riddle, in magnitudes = -3.2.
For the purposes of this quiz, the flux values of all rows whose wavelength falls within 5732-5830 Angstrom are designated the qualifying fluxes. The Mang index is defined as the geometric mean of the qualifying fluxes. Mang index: 109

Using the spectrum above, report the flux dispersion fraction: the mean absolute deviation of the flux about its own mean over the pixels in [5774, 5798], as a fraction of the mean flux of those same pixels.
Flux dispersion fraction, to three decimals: 0.080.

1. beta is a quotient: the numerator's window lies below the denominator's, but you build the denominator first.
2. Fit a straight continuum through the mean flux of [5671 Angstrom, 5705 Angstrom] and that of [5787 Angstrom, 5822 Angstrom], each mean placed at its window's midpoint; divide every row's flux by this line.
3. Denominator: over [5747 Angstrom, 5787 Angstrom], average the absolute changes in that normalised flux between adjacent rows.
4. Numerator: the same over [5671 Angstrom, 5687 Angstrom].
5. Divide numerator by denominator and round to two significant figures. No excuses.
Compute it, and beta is 0.49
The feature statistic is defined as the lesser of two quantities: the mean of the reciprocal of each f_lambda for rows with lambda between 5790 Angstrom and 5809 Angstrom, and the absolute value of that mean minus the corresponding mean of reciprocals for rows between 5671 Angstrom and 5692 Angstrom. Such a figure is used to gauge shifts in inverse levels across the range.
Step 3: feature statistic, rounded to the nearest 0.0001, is 0.0006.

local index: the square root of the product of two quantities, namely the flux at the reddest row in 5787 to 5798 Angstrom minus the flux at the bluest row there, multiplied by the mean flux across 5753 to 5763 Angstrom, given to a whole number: 39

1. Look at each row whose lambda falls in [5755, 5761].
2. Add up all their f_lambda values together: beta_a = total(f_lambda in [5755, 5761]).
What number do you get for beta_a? 214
